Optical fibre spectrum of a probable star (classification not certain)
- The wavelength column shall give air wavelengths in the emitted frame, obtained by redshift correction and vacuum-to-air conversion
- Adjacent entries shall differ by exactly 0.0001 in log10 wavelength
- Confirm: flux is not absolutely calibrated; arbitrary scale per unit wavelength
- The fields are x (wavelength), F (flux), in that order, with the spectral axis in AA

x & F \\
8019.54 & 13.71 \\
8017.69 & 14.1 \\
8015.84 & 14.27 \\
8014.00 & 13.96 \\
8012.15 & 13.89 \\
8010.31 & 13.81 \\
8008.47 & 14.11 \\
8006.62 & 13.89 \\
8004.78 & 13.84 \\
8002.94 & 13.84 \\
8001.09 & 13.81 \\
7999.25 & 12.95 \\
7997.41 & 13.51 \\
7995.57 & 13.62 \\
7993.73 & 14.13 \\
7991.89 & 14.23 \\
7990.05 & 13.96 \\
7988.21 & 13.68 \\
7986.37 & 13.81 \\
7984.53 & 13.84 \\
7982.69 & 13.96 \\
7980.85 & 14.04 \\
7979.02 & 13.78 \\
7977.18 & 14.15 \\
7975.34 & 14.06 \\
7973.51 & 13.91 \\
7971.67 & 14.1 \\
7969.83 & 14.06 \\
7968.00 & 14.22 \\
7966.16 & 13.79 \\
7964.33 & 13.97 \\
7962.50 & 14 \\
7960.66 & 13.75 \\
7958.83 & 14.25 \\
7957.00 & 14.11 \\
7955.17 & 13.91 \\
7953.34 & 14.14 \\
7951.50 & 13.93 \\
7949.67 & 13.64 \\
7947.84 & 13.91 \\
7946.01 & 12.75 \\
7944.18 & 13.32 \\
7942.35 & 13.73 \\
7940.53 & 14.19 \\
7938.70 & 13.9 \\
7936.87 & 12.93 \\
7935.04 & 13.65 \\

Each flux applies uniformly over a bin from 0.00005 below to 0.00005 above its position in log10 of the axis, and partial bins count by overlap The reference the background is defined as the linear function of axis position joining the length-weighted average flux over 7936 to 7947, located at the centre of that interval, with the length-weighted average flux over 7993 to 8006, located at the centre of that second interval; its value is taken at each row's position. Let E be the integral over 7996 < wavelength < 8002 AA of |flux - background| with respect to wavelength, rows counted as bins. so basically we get 1.9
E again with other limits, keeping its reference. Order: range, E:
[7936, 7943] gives 3.4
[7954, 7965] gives 5.1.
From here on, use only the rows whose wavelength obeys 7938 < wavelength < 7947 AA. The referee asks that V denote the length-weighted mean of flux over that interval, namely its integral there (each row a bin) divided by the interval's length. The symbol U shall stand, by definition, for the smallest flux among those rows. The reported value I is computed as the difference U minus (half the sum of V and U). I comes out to -0.42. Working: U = 12.75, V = 13.6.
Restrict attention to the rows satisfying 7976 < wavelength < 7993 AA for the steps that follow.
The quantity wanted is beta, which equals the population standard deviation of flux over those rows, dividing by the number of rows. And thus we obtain 0.17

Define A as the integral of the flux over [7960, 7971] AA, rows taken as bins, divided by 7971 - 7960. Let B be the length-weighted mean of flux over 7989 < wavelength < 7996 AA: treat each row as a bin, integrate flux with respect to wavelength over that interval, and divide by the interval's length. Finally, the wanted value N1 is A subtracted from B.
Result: 0.0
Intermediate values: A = 13.97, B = 14.01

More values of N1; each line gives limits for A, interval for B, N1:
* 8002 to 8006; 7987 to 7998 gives 0.0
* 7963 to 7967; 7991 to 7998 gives 0.0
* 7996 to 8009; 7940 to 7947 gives -0.2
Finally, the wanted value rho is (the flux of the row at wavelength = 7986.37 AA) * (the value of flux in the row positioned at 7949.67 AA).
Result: 188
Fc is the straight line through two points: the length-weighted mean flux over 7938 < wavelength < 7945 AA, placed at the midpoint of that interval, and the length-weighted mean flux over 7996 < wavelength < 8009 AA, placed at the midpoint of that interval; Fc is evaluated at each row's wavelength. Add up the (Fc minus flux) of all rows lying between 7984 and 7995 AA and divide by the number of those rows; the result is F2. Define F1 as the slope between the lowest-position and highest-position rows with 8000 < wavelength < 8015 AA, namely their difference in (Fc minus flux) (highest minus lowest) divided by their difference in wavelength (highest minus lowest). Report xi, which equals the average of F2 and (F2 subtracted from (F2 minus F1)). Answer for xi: -0.11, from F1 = -0.01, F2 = -0.23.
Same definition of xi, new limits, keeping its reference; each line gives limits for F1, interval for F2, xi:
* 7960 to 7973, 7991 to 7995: -0.22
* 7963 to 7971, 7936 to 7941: 0.07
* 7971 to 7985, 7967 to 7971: -0.20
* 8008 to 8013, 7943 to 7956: 0.03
